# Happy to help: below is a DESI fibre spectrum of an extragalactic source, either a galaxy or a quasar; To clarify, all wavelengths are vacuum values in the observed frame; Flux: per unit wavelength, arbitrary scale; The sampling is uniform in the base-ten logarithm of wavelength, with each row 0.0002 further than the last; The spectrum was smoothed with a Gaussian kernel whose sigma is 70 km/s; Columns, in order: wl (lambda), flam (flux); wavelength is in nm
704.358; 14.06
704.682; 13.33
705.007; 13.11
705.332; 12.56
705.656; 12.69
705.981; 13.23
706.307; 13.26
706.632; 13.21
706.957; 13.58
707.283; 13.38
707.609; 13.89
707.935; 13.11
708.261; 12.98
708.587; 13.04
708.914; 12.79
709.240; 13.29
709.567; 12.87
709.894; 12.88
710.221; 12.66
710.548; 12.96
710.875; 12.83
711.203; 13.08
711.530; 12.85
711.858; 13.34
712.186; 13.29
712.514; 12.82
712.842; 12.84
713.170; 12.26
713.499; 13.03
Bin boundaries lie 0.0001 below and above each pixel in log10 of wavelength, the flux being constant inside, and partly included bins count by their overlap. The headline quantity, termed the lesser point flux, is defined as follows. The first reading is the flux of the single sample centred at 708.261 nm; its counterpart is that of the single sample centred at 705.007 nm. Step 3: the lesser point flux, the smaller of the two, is 13.0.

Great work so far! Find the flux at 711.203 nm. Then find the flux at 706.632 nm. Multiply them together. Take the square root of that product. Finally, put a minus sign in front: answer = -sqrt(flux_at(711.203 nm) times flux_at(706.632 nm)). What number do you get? -13.1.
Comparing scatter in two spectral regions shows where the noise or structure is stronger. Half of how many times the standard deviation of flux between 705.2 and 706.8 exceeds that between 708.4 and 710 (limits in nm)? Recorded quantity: 0.848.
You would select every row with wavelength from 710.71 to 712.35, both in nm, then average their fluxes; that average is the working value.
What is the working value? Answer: 13.1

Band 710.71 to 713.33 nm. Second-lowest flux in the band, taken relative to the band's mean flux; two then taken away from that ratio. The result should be -1.01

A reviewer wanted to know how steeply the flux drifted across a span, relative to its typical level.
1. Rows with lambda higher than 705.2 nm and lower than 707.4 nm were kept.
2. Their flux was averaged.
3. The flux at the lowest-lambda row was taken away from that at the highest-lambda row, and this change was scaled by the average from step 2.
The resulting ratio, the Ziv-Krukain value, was 0.062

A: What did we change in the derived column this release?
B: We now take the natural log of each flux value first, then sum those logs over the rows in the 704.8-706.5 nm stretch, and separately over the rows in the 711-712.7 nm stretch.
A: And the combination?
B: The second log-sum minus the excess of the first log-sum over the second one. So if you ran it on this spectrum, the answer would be 12.89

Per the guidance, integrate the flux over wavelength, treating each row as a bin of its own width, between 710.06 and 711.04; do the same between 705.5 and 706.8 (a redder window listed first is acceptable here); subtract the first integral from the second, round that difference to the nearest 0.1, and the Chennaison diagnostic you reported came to 4.5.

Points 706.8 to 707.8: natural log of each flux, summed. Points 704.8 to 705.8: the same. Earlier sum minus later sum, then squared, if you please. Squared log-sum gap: 0.036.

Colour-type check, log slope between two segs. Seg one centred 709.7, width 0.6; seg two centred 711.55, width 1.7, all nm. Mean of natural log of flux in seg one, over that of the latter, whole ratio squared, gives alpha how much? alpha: 0.99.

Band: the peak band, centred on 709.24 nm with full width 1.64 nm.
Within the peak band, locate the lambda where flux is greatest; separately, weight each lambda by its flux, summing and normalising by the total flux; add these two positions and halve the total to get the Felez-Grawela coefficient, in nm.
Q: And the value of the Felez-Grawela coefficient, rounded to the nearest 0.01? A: 709.24 nm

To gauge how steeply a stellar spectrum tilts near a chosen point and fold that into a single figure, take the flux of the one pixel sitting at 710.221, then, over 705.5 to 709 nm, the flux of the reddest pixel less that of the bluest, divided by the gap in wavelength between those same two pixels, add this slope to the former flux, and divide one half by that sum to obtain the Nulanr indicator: 0.0394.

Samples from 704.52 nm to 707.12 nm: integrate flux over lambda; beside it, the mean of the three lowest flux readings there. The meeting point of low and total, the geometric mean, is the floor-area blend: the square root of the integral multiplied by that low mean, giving 20.9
